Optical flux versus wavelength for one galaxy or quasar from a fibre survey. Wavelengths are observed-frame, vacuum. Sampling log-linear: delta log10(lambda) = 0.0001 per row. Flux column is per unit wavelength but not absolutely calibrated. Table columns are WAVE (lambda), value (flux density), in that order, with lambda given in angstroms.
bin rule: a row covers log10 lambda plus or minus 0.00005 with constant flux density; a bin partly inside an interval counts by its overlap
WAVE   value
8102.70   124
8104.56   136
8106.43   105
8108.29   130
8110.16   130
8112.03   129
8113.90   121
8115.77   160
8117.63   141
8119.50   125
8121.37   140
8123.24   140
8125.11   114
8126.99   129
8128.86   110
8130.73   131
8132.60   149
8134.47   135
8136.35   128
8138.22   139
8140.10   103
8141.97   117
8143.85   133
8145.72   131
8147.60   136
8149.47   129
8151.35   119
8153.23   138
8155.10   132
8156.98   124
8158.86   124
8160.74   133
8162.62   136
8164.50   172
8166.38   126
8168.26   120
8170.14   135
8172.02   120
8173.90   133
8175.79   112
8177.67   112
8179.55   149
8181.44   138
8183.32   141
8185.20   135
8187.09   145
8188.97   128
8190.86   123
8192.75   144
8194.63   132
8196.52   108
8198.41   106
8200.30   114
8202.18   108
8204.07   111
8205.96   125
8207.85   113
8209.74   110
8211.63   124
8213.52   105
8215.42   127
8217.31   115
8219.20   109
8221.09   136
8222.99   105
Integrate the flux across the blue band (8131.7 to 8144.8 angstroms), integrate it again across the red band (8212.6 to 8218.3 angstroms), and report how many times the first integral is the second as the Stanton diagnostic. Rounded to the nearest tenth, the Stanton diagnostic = 2.6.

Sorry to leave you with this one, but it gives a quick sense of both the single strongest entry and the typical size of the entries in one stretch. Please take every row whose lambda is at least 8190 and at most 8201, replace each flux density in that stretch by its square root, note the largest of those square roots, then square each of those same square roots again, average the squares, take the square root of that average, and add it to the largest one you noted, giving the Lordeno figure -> 23.0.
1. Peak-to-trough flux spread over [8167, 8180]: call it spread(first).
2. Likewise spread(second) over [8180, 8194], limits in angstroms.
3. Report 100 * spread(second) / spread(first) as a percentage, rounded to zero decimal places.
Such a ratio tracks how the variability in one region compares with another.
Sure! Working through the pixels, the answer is 59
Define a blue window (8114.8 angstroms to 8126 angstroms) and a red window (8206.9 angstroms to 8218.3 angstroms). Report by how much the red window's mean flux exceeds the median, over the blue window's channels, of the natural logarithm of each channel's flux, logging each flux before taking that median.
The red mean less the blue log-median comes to 111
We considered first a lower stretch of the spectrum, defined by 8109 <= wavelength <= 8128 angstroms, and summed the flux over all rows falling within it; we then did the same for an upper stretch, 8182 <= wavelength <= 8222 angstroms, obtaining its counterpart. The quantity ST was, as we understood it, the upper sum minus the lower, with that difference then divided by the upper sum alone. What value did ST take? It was 0.48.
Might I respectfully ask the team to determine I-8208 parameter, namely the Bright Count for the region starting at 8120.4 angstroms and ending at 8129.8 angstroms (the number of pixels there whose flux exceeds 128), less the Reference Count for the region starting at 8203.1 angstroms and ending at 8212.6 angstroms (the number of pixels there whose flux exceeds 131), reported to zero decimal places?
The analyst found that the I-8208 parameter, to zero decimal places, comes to 3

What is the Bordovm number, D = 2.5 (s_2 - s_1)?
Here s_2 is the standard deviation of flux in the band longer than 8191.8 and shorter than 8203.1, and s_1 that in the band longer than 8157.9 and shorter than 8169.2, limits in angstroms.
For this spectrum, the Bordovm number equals -8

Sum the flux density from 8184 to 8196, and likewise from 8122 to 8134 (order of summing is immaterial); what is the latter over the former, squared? 0.92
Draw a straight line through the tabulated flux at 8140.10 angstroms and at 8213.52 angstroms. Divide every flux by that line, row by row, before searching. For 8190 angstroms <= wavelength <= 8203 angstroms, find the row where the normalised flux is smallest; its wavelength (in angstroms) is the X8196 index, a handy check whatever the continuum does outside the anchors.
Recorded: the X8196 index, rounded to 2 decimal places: 8198.41 angstroms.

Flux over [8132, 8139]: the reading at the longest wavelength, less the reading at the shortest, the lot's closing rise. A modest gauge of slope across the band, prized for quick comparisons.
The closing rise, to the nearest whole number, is -10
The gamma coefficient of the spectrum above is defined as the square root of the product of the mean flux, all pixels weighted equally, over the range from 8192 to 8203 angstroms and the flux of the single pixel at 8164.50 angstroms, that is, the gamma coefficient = 143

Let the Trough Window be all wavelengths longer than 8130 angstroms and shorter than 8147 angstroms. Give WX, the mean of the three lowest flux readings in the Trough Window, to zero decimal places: 116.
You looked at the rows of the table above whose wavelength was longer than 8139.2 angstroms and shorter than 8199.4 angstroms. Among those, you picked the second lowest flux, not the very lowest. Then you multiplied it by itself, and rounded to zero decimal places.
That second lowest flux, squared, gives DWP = 11236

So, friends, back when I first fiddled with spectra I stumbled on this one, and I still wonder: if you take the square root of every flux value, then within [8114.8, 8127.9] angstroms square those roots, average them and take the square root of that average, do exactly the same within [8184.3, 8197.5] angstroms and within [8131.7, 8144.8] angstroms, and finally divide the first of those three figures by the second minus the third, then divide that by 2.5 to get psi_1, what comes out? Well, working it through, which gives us 68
